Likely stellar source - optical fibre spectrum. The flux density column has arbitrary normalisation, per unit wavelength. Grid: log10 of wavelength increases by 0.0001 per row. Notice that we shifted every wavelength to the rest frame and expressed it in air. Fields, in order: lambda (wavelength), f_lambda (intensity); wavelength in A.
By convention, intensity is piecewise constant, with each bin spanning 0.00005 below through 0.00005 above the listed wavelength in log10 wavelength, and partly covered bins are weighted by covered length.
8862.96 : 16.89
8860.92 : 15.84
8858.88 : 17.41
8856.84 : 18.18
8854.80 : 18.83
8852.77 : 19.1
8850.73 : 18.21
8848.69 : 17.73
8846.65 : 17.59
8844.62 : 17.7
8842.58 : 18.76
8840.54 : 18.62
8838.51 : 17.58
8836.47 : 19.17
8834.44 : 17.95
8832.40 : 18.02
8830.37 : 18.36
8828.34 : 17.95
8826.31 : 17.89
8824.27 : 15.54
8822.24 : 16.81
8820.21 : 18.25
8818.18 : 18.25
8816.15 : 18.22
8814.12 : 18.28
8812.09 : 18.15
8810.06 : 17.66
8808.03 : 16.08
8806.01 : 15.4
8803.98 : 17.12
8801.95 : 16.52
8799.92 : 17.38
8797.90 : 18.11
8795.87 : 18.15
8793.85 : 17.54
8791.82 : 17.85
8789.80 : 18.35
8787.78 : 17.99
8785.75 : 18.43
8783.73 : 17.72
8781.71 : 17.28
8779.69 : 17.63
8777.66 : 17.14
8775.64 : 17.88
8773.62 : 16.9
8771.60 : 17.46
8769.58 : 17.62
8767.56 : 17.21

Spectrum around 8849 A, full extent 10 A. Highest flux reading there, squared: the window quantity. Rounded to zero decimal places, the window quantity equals 365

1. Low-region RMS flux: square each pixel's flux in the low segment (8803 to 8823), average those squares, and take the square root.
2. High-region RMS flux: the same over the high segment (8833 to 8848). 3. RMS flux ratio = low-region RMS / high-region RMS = 0.958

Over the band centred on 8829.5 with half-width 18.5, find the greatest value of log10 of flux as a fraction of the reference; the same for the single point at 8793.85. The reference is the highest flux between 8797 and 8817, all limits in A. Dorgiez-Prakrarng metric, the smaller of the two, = -0.018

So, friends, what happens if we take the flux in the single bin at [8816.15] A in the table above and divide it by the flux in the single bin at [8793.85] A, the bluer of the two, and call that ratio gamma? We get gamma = 1.04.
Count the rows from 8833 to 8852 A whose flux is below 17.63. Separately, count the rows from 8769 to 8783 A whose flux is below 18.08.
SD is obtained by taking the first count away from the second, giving 5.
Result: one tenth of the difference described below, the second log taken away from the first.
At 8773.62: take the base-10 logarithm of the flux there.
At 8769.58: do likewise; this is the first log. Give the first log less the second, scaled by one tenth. 0.0018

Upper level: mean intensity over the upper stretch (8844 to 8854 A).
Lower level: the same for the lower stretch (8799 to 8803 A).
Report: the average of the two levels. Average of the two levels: 17.51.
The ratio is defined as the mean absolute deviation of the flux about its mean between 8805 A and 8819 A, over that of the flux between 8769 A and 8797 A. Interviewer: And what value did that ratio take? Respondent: 2.8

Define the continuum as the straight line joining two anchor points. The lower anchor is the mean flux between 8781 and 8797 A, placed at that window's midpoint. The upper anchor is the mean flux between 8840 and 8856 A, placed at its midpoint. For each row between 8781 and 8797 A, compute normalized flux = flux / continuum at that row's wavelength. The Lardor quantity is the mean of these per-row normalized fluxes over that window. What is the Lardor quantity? 1.000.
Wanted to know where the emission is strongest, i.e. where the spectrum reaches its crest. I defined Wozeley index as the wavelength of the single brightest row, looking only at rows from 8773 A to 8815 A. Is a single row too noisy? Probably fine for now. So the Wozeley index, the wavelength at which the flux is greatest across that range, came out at 8785.75 A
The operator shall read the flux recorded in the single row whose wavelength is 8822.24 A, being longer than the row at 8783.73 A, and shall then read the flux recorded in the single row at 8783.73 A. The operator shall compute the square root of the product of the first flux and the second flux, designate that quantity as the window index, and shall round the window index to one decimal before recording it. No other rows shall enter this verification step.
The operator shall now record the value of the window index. 17.3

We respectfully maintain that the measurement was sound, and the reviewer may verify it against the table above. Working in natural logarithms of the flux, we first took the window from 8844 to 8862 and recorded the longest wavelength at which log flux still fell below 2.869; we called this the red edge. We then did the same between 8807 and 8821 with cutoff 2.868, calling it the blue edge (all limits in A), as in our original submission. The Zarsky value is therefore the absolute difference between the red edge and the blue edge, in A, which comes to 52.9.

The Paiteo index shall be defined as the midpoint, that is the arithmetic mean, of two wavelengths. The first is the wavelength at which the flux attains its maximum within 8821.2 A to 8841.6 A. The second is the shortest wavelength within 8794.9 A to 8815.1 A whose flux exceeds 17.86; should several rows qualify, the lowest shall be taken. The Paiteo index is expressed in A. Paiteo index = 8816.2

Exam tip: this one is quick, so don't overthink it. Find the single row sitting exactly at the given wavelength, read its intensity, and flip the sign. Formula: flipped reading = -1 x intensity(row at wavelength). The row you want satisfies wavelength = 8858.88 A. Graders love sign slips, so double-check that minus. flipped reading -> -17.4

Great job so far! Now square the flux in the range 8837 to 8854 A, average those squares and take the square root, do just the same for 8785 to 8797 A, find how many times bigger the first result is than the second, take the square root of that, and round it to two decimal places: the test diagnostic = 1.00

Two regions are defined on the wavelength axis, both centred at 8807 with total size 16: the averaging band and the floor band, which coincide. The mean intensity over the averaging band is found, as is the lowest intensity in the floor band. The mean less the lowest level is 1.7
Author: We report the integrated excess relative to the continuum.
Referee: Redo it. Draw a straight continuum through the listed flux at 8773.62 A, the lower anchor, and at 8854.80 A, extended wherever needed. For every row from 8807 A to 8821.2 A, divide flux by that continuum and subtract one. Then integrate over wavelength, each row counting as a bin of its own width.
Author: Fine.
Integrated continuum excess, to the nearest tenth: 0.0 A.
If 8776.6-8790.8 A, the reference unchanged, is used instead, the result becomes 0.5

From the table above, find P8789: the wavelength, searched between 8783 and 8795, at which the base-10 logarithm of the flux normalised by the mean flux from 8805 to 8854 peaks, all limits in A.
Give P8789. 8785.75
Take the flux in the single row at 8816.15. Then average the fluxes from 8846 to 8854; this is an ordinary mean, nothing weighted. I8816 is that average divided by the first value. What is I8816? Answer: 1.00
